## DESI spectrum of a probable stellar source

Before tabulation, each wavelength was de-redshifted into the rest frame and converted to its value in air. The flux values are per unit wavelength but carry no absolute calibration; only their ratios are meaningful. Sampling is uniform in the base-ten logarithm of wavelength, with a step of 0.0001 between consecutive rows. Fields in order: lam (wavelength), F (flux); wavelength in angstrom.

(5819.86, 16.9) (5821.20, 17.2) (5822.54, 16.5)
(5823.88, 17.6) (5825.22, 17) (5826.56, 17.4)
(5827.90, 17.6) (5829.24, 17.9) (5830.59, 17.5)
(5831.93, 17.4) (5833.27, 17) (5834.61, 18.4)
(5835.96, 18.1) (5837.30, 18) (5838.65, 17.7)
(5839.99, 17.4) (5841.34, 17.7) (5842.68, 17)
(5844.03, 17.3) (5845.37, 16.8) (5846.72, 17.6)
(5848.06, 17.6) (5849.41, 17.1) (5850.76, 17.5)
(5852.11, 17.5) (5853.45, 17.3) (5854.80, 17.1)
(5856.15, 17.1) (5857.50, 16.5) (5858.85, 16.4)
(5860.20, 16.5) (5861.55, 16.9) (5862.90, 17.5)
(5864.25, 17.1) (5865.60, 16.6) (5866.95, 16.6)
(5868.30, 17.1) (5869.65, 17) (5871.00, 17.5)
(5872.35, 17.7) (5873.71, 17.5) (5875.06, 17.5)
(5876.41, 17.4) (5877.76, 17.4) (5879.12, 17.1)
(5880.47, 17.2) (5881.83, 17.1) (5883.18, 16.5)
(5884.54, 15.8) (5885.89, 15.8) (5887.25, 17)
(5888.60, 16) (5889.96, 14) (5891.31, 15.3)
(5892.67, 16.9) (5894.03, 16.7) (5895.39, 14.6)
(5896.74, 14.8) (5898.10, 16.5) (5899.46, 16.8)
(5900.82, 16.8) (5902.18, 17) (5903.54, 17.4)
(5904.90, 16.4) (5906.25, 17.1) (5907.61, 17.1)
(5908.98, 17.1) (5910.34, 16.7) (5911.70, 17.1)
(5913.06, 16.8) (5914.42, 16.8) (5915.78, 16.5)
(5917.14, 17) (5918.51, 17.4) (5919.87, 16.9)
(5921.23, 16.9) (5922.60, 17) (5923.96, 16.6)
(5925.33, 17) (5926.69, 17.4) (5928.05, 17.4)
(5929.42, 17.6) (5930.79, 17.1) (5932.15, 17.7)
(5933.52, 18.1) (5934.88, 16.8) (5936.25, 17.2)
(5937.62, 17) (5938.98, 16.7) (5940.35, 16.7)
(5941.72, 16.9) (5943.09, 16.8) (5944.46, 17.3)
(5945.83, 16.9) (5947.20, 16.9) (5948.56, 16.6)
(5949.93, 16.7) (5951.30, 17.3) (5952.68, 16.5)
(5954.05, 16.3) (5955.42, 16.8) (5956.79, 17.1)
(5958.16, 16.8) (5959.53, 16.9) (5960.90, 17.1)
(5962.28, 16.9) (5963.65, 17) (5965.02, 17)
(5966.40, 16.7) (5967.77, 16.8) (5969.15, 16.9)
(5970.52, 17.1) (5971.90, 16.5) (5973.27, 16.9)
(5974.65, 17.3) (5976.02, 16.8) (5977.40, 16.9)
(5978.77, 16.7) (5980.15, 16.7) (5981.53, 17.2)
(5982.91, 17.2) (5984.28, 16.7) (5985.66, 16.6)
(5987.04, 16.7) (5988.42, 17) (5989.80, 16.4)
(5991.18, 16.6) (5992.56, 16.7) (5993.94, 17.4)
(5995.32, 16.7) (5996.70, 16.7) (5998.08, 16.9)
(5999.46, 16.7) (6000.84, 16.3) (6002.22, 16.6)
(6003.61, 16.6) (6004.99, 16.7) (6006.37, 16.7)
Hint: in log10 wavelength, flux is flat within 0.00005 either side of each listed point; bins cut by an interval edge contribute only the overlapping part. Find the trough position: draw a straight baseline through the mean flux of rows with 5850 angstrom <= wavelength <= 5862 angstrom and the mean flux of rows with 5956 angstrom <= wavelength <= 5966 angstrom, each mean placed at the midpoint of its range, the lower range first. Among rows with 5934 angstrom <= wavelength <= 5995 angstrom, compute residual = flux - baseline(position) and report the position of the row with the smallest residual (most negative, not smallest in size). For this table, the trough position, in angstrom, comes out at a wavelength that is 5954.05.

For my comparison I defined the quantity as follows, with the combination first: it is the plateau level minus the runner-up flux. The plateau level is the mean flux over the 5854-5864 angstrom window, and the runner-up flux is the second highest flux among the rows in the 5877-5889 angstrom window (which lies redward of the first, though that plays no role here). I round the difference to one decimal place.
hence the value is -0.3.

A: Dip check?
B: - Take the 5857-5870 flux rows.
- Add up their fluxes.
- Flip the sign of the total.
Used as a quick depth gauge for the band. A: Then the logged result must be -168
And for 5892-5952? -743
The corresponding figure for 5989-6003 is -167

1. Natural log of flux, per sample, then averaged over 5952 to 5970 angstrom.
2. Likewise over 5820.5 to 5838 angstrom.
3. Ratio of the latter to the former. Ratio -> 1.014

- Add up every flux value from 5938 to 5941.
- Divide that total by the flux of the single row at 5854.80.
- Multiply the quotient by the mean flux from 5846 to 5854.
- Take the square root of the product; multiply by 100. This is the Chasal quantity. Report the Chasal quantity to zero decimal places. 584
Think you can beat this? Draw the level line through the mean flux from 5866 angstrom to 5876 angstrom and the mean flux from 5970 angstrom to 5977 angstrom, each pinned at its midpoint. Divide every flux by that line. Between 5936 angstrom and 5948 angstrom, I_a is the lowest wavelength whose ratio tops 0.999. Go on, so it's 5936.25 angstrom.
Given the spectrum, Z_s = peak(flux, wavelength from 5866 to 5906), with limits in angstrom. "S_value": 17.7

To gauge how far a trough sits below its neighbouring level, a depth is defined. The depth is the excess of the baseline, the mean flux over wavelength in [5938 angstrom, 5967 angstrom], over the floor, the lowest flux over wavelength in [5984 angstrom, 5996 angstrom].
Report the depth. 0.5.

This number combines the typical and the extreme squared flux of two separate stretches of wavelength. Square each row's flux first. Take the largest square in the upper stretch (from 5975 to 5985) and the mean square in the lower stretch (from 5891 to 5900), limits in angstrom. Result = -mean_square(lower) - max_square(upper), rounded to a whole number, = -551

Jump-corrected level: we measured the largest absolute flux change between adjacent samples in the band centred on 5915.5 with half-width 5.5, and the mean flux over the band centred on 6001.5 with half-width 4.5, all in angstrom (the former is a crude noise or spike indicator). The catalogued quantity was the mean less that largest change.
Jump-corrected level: 16.1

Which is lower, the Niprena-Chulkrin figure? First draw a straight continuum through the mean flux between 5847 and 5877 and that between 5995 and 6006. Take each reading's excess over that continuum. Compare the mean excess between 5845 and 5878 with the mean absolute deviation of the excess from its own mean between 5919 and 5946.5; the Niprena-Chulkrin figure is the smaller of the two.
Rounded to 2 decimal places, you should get 0.01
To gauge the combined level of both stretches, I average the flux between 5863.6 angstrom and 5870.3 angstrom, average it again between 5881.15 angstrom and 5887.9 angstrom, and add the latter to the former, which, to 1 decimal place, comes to 33.3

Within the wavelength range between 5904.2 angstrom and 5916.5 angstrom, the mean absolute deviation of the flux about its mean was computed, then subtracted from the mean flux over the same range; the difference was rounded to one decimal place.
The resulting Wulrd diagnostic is 16.6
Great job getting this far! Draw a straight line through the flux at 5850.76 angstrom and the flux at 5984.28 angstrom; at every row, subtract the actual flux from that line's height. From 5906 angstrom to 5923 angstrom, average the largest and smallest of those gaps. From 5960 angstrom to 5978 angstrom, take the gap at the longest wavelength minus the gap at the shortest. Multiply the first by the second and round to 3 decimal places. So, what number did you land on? 0.015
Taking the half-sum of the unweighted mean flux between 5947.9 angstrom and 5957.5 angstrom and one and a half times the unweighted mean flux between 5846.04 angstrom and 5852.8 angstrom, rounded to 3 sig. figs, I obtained 21.5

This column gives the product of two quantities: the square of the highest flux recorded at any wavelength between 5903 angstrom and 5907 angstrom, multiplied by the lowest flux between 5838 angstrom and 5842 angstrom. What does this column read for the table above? 5268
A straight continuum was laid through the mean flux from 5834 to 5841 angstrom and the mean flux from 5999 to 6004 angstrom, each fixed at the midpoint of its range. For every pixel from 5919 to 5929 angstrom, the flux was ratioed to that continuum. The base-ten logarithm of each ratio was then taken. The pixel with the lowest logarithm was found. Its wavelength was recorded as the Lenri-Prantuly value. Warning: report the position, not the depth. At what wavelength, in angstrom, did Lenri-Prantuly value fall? 5923.96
